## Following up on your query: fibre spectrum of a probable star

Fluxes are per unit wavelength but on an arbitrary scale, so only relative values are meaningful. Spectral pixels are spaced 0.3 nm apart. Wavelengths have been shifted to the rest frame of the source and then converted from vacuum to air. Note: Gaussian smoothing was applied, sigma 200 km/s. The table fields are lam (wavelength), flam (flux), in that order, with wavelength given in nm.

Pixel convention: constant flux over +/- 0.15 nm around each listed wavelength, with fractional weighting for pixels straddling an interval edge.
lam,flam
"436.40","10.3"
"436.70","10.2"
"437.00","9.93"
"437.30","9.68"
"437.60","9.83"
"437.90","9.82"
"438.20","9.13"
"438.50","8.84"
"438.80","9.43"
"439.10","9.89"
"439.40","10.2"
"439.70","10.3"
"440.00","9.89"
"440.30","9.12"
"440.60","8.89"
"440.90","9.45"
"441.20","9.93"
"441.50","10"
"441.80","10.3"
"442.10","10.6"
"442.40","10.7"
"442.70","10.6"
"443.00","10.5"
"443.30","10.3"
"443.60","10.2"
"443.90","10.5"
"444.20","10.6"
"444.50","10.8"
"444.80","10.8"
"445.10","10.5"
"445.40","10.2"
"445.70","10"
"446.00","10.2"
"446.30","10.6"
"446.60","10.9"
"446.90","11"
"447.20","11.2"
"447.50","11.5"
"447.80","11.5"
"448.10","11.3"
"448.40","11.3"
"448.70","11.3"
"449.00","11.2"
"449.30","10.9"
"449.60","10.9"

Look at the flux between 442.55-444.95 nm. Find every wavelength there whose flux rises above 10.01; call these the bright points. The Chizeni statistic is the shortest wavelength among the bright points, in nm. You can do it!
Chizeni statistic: 442.70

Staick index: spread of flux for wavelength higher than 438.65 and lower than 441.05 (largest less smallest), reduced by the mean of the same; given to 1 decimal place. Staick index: -8.2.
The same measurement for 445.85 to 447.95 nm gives -9.7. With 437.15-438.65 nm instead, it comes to -8.5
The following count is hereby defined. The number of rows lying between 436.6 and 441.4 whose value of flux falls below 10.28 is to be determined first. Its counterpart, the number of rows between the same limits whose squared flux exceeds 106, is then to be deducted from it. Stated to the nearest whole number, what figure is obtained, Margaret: 14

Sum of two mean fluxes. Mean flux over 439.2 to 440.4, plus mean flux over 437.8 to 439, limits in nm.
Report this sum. 19.2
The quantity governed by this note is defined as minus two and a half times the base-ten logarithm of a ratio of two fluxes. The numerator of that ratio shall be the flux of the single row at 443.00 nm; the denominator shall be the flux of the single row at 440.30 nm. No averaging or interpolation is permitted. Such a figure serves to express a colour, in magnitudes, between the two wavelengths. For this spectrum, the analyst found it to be -0.15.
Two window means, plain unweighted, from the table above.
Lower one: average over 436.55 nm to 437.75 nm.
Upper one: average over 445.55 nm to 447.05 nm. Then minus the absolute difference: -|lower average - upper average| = -0.6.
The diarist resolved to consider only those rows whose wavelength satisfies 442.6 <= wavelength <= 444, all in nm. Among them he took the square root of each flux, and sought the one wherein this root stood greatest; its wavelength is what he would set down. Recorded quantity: 442.70 nm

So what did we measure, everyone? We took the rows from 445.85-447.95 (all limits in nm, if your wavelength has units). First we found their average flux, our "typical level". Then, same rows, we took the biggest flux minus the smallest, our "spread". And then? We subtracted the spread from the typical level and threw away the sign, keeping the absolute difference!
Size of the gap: 9.7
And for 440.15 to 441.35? 8.3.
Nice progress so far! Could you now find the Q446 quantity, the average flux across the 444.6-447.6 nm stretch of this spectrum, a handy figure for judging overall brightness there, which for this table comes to 10.7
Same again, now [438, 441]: 9.5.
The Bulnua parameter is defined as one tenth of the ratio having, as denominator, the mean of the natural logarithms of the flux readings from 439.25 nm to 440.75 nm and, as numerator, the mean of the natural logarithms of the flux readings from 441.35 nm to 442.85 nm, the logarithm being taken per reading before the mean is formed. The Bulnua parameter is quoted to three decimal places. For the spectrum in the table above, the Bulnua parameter 0.103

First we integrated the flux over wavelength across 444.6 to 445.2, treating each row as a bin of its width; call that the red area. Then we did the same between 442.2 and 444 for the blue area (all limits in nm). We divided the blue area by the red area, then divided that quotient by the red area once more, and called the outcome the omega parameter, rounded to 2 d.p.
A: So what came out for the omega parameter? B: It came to 0.46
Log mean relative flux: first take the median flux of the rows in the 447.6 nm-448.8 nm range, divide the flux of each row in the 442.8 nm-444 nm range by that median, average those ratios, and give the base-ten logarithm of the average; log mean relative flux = -0.037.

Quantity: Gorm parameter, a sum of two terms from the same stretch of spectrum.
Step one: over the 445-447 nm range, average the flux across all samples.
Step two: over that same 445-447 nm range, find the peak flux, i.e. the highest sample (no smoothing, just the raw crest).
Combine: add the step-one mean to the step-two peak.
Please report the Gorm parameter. 21.5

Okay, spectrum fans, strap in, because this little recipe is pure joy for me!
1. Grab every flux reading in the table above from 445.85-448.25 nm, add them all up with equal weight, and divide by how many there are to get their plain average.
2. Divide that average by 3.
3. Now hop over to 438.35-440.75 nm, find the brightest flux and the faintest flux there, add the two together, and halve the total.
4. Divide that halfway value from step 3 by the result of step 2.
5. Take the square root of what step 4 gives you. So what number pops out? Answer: 1.61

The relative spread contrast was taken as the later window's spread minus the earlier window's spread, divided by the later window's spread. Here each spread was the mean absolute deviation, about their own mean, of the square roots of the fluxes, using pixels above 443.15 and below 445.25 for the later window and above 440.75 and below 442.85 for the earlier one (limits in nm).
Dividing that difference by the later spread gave -1.2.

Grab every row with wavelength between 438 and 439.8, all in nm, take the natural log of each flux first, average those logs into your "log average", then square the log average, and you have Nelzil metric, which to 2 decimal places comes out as 5.12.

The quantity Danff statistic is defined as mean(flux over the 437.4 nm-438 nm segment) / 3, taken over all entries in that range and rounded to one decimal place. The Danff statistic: 3.3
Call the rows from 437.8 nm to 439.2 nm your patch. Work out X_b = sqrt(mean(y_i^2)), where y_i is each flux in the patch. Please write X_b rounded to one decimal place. 9.4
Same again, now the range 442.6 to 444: 10.4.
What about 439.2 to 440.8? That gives 9.7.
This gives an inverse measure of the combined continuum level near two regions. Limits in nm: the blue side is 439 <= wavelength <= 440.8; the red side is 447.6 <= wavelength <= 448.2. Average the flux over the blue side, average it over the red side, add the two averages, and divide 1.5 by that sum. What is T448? 0.071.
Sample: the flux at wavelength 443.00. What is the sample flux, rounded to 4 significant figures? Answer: 10.50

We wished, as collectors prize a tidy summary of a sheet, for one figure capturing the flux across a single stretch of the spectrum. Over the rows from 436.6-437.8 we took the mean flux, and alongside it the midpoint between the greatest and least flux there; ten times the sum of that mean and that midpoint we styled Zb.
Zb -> 198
